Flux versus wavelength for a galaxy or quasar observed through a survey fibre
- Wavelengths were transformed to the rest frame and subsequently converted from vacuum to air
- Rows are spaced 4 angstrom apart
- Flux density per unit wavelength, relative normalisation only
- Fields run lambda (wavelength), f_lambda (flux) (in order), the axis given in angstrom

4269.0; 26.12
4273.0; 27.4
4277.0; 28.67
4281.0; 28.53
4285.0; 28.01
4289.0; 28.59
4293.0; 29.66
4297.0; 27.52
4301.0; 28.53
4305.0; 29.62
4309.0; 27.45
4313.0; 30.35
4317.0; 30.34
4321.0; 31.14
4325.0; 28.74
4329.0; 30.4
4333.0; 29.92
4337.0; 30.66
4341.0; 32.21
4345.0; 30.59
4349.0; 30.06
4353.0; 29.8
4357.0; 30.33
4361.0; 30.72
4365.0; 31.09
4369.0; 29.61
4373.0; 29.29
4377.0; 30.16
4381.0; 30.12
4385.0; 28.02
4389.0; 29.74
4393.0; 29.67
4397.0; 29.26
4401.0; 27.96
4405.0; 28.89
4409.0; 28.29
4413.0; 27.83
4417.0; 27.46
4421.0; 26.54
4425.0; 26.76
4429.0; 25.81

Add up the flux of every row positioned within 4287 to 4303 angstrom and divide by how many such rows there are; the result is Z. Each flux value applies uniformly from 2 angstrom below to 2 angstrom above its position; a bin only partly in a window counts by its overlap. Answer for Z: 28.6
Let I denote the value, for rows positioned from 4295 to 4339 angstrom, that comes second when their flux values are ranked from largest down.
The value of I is 30.66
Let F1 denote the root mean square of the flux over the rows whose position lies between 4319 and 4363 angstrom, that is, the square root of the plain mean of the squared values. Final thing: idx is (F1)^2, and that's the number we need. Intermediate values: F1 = 30.4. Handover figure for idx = 926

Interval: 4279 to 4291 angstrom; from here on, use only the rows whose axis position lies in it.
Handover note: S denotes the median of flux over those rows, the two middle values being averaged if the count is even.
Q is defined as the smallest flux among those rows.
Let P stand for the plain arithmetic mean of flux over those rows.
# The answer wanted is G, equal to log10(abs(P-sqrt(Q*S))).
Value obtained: -1.0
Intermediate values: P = 28.4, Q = 28.01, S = 28.5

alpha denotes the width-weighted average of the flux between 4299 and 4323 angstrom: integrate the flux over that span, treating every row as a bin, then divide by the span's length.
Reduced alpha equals 29.6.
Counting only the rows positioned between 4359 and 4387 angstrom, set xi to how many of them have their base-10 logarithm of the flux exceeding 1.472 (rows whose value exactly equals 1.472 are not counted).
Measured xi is 4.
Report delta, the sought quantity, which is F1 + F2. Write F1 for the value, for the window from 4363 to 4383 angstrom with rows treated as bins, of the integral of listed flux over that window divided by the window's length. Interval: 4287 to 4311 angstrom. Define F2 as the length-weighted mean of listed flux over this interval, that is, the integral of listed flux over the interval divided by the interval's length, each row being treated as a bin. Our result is 58.6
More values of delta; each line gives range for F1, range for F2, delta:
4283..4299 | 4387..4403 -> 57.6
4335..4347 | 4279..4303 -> 59.6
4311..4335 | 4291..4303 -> 58.7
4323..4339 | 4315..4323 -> 60.7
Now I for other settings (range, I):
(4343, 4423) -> 30.72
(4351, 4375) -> 30.72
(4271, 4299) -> 28.67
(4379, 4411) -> 29.74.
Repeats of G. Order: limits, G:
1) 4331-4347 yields -0.2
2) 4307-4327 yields -0.1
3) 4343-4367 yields -0.5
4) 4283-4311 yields -0.3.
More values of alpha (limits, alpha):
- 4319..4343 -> 30.5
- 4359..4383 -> 30.2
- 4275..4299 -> 28.5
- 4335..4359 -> 30.6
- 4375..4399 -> 29.5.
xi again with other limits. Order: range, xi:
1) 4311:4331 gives 4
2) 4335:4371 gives 8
